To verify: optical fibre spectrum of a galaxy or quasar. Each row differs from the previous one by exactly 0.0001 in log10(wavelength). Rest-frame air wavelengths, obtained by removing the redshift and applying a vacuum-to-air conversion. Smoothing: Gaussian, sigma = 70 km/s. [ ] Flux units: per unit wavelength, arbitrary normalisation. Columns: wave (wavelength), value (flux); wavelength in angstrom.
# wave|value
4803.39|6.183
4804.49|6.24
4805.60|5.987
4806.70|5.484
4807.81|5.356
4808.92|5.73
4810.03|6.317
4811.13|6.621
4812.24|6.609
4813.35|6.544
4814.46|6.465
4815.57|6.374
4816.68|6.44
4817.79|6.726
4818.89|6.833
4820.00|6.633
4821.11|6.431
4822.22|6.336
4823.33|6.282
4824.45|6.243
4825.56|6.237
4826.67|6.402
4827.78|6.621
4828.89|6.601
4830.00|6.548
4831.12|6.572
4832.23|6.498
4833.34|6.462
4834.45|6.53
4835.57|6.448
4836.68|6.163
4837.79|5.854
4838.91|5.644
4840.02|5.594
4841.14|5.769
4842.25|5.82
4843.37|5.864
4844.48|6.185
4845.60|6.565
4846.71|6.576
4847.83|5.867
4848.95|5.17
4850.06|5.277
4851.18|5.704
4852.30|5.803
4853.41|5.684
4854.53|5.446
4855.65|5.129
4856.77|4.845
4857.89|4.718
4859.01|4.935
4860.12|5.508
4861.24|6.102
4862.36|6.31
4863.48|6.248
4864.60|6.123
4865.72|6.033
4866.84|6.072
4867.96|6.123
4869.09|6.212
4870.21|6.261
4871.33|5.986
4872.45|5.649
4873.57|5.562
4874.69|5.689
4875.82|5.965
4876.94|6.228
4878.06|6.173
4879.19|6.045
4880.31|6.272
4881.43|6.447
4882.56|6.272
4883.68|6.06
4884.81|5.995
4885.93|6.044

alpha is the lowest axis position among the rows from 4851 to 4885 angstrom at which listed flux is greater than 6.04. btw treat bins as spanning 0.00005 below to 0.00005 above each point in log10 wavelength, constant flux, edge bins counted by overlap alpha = 4861.24 angstrom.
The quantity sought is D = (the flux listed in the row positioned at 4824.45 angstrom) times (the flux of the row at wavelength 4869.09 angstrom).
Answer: 38.8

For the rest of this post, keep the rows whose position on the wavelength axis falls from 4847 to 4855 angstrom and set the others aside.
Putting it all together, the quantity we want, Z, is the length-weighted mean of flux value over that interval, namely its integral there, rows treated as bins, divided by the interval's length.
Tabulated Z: 5.6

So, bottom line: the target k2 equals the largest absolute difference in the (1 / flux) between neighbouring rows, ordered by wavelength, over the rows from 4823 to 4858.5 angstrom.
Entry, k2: 0.0230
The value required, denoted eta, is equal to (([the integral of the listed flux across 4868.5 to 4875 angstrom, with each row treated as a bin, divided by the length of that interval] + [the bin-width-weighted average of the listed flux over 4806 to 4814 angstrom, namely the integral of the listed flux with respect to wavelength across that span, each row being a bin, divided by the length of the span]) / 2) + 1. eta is 7.00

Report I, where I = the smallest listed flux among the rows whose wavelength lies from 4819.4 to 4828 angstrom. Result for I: 6.237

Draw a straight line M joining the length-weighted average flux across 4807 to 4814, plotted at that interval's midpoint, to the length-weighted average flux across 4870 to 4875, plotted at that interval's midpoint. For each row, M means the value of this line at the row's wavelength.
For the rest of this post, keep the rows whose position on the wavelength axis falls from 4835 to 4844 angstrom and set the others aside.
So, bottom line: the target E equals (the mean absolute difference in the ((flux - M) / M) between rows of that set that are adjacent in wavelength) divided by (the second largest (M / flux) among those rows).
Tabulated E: 0.025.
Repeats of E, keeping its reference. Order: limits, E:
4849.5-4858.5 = 0.032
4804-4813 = 0.044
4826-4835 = 0.012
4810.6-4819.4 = 0.017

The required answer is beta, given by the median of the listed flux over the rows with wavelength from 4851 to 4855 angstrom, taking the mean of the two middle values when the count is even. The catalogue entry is 5.7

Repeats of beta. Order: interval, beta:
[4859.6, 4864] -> 6.2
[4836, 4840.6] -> 5.7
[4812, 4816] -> 6.5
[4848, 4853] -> 5.5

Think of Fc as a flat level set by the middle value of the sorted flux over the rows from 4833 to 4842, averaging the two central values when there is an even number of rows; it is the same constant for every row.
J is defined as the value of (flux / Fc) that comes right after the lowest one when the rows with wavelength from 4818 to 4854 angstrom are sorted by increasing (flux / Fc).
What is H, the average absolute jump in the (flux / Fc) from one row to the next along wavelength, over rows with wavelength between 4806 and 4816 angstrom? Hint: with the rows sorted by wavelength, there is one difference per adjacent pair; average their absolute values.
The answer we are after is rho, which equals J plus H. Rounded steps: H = 0.034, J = 0.88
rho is 0.91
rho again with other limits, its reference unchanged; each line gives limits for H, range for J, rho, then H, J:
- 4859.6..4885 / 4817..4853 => 0.91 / 0.028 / 0.88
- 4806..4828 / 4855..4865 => 0.83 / 0.027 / 0.81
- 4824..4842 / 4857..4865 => 0.84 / 0.020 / 0.82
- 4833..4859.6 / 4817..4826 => 1.08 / 0.039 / 1.04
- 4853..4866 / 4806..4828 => 0.96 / 0.043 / 0.91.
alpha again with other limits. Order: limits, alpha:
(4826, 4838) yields 4826.67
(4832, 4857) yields 4832.23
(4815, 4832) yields 4815.57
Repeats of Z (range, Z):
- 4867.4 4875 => 5.9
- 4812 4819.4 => 6.6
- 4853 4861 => 5.2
